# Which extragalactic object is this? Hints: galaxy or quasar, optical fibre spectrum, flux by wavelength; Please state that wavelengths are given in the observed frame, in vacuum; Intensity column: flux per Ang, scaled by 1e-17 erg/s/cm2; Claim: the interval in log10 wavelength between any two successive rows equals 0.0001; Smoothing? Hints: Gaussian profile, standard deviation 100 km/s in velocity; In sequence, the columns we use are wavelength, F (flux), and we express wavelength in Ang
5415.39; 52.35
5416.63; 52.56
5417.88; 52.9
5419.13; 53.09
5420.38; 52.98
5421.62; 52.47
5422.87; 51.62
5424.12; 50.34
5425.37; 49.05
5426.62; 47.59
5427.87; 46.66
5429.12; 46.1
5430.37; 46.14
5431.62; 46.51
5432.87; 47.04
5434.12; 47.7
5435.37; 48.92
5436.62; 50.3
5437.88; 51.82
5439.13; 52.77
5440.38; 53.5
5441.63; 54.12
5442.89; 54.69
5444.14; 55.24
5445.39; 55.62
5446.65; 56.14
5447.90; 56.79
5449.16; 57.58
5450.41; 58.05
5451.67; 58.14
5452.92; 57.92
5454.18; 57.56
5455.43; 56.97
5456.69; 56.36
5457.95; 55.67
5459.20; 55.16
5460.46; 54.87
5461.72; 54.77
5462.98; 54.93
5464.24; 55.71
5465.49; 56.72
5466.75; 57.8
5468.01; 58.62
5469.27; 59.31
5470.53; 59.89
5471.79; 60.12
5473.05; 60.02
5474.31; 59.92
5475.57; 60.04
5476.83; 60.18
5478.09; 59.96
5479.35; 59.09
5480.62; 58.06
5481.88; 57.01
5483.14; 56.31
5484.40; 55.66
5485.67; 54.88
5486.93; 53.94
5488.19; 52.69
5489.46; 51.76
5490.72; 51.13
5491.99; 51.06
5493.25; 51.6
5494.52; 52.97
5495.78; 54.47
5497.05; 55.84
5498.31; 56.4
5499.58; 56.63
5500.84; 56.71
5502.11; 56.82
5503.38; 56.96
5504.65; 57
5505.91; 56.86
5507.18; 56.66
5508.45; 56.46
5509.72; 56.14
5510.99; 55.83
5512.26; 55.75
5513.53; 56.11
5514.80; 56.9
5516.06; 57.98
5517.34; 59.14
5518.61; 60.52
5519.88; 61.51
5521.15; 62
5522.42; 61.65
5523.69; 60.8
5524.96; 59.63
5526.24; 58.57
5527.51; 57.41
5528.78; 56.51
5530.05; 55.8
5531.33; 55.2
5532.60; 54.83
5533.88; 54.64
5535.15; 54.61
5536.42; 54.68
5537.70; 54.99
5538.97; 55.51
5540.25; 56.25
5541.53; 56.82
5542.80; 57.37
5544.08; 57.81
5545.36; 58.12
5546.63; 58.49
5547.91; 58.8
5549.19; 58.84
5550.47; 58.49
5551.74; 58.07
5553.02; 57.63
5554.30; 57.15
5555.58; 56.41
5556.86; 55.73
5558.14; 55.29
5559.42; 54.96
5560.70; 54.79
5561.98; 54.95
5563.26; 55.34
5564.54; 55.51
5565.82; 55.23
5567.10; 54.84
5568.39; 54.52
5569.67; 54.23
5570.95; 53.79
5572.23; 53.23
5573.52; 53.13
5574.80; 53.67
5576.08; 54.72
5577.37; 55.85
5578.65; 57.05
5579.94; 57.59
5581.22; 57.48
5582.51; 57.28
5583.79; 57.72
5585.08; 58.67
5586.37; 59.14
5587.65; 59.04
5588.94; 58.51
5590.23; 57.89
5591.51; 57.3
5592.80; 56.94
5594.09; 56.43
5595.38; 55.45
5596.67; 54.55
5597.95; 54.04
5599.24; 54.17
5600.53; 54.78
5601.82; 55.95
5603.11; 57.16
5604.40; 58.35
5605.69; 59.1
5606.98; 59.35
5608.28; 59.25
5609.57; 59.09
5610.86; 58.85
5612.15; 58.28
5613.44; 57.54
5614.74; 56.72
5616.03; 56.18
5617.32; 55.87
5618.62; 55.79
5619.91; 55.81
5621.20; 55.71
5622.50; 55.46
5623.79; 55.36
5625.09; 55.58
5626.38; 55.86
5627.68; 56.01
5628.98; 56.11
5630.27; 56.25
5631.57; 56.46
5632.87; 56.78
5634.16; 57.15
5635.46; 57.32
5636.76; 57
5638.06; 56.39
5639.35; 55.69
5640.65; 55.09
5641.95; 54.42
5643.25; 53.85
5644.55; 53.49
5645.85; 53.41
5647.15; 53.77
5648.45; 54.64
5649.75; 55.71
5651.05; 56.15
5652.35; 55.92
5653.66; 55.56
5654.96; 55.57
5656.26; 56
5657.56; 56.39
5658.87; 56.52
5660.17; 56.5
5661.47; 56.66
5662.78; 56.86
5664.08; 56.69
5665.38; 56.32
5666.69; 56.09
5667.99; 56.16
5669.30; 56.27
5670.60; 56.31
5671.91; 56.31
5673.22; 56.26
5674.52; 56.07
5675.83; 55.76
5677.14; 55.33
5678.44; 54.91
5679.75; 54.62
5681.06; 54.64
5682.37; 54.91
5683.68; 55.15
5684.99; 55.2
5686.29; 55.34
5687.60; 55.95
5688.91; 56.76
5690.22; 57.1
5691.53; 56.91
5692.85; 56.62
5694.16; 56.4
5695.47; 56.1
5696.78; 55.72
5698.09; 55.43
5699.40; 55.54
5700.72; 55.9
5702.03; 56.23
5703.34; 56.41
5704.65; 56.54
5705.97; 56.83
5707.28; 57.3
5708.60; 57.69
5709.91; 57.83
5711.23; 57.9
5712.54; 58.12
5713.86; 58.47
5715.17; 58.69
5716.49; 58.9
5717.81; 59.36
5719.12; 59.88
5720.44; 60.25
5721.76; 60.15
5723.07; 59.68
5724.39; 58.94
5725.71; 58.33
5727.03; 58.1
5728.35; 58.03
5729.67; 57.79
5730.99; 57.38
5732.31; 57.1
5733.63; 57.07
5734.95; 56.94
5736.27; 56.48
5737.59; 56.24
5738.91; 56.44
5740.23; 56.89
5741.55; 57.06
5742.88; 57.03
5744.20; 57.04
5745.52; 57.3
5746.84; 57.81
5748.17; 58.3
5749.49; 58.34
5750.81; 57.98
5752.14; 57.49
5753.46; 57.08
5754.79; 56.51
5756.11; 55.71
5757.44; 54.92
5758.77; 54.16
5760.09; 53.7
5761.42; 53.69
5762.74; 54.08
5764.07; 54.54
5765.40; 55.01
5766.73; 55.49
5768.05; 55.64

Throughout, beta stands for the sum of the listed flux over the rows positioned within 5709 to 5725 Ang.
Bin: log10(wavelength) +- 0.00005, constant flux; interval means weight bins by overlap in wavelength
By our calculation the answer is 708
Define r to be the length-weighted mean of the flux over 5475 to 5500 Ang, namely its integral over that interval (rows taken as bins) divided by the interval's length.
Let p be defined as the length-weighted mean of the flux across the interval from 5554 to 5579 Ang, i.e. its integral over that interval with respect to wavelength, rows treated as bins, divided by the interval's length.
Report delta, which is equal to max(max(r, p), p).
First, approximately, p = 55.0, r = 55.5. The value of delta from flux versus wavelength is 55.5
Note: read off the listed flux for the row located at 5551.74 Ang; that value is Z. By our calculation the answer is 58.07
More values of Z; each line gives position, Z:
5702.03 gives 56.23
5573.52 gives 53.13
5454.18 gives 57.56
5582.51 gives 57.28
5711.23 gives 57.9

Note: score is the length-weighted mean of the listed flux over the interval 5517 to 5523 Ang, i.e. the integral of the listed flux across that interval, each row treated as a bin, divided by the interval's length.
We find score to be 61.1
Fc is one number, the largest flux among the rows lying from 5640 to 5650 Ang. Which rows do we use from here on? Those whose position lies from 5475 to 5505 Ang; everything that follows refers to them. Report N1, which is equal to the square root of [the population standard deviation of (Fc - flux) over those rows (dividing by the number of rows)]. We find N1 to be 1.65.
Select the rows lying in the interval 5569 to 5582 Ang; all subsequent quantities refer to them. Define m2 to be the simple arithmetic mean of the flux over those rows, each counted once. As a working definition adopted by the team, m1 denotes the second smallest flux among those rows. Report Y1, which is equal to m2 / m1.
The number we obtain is 1.03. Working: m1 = 53.23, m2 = 55.1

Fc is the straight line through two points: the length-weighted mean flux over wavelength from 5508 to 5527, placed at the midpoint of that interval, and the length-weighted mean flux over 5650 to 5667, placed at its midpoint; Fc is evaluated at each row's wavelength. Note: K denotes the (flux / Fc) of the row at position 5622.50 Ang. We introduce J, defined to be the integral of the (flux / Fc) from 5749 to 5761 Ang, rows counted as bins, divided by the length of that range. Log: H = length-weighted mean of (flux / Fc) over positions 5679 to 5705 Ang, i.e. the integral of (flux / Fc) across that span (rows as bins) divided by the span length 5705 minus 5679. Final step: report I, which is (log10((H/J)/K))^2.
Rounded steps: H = 1.00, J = 1.03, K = 0.98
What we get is 0.0000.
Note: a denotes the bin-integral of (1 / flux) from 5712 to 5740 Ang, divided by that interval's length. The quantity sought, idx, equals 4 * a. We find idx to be 0.0688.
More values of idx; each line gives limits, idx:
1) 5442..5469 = 0.0709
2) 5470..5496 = 0.0714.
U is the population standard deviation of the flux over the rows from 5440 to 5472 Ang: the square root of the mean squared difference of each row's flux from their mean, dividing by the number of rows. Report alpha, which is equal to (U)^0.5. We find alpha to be 1.3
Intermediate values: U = 1.75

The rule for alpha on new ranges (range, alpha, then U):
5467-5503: 1.7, 3.02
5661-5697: 0.8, 0.70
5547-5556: 0.9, 0.84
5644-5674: 1.0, 0.98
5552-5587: 1.3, 1.61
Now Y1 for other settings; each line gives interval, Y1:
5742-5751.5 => 1.01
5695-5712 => 1.02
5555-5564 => 1.01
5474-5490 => 1.08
